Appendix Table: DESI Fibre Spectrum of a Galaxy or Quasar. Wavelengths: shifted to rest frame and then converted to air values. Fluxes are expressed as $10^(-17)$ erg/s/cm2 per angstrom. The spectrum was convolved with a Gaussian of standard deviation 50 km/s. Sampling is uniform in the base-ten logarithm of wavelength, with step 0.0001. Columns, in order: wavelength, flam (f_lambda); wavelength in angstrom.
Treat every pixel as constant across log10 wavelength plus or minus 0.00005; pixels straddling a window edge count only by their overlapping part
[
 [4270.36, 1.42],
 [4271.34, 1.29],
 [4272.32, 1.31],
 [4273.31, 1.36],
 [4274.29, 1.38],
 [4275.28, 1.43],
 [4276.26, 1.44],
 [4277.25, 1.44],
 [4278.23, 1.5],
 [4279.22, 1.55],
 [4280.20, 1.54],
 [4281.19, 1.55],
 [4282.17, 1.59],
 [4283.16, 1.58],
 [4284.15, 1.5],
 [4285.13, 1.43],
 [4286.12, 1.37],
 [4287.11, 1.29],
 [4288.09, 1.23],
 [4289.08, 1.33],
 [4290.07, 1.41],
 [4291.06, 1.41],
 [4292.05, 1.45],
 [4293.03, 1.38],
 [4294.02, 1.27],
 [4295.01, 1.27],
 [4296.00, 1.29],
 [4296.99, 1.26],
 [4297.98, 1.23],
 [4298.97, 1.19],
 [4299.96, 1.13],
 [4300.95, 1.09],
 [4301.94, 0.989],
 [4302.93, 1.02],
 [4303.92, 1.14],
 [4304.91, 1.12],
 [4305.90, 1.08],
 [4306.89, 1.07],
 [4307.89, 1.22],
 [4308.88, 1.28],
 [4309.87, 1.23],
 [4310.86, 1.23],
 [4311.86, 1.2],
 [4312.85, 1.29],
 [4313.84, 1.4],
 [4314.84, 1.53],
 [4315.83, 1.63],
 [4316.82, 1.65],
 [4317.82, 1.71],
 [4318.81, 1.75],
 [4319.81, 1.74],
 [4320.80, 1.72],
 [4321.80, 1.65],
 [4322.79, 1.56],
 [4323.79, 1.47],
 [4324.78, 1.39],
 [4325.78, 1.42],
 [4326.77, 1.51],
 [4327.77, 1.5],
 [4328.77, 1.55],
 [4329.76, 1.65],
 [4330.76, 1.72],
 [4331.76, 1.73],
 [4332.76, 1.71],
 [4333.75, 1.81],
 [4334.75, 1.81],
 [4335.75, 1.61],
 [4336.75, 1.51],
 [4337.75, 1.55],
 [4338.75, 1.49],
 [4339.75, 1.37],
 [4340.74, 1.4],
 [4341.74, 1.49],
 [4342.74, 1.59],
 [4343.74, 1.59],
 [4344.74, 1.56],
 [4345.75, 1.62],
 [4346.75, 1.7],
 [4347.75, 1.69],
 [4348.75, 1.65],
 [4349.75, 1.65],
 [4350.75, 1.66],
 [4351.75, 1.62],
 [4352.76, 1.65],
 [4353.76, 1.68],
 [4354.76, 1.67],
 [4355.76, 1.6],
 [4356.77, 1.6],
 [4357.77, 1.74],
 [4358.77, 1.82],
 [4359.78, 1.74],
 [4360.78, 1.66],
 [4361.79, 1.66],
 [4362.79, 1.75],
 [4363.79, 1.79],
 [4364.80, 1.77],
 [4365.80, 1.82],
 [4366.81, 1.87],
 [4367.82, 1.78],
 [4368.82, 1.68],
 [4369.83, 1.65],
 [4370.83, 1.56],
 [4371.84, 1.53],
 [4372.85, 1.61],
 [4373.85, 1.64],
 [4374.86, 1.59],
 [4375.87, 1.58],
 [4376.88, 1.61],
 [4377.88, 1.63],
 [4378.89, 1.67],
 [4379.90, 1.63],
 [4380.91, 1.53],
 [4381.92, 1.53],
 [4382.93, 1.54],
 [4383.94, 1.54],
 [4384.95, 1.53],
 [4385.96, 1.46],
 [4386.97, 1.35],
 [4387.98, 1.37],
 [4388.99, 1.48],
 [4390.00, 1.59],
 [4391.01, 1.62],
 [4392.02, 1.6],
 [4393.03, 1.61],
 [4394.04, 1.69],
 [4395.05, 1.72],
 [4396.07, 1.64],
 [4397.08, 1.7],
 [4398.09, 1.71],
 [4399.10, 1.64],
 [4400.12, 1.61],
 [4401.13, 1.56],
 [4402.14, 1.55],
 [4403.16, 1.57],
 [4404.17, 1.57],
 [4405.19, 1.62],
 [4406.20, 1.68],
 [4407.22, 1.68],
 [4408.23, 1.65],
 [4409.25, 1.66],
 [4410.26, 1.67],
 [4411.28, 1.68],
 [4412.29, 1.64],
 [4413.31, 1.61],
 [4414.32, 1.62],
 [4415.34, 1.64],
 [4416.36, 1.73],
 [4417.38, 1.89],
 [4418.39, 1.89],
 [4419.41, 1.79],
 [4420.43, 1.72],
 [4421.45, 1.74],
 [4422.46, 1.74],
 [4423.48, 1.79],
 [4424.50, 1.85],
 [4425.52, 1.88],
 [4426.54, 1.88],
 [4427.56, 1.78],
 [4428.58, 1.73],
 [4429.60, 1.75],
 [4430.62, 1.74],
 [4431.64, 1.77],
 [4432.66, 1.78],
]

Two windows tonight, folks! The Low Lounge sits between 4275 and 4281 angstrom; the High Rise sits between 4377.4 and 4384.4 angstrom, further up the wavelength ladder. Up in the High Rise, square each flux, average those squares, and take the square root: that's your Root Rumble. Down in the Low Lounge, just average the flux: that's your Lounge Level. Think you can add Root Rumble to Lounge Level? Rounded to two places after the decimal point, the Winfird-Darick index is 3.07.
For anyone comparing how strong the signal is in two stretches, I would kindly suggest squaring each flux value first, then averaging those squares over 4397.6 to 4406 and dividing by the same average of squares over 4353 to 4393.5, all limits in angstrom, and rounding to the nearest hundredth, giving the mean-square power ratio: 0.97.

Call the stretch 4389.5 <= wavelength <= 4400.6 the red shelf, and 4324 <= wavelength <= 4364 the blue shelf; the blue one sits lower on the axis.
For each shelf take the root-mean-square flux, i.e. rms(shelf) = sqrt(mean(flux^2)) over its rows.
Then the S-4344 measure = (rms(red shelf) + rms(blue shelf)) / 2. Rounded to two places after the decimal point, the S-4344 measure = 1.64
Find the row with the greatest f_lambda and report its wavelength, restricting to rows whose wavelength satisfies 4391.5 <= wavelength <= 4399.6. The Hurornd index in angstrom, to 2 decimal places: 4395.05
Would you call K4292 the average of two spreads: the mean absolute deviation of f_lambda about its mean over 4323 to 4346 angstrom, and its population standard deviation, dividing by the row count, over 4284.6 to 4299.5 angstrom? 0.0905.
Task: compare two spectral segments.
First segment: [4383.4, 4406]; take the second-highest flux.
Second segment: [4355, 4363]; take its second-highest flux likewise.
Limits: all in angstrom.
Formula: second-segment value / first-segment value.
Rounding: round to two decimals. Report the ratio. 1.02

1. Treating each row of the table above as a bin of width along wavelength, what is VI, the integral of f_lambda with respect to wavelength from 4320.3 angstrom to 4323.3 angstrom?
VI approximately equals 4.9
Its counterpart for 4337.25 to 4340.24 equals 4.4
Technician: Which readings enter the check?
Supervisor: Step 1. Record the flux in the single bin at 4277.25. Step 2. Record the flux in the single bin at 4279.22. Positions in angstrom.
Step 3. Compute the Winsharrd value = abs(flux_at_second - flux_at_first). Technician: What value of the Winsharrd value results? 0.1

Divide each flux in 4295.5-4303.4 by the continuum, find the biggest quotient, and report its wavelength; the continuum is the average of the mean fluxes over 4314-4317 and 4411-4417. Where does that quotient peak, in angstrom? 4296.00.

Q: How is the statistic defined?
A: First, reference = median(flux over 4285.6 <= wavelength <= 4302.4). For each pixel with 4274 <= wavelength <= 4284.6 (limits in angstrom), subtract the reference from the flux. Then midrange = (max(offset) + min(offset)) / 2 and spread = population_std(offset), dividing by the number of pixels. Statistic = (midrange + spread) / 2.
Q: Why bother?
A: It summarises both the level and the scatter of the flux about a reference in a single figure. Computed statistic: 0.14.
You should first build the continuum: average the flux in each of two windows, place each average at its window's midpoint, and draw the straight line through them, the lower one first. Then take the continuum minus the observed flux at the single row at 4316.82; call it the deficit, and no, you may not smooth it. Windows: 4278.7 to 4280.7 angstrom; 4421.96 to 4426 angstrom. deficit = -0.04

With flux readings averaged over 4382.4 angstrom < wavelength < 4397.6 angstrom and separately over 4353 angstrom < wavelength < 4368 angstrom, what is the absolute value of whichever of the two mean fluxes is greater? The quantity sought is 1.73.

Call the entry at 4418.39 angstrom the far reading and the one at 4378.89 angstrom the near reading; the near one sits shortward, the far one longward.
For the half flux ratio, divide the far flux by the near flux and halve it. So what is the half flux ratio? 0.57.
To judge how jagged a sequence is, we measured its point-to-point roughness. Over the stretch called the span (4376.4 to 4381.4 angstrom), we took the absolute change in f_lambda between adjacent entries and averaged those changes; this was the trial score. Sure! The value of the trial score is 0.05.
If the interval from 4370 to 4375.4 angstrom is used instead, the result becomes 0.05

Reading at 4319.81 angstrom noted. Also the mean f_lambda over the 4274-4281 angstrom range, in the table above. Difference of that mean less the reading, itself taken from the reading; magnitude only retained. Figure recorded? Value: 2.01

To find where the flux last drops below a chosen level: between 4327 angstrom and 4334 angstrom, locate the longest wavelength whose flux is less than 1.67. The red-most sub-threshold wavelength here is 4329.76 angstrom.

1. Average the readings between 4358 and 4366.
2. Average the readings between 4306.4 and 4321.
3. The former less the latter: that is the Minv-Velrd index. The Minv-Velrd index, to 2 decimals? 0.31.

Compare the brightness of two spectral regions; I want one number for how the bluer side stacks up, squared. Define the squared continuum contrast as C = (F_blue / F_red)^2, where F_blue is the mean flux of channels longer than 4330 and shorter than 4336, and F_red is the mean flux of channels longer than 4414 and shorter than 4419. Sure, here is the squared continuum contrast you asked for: 0.97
